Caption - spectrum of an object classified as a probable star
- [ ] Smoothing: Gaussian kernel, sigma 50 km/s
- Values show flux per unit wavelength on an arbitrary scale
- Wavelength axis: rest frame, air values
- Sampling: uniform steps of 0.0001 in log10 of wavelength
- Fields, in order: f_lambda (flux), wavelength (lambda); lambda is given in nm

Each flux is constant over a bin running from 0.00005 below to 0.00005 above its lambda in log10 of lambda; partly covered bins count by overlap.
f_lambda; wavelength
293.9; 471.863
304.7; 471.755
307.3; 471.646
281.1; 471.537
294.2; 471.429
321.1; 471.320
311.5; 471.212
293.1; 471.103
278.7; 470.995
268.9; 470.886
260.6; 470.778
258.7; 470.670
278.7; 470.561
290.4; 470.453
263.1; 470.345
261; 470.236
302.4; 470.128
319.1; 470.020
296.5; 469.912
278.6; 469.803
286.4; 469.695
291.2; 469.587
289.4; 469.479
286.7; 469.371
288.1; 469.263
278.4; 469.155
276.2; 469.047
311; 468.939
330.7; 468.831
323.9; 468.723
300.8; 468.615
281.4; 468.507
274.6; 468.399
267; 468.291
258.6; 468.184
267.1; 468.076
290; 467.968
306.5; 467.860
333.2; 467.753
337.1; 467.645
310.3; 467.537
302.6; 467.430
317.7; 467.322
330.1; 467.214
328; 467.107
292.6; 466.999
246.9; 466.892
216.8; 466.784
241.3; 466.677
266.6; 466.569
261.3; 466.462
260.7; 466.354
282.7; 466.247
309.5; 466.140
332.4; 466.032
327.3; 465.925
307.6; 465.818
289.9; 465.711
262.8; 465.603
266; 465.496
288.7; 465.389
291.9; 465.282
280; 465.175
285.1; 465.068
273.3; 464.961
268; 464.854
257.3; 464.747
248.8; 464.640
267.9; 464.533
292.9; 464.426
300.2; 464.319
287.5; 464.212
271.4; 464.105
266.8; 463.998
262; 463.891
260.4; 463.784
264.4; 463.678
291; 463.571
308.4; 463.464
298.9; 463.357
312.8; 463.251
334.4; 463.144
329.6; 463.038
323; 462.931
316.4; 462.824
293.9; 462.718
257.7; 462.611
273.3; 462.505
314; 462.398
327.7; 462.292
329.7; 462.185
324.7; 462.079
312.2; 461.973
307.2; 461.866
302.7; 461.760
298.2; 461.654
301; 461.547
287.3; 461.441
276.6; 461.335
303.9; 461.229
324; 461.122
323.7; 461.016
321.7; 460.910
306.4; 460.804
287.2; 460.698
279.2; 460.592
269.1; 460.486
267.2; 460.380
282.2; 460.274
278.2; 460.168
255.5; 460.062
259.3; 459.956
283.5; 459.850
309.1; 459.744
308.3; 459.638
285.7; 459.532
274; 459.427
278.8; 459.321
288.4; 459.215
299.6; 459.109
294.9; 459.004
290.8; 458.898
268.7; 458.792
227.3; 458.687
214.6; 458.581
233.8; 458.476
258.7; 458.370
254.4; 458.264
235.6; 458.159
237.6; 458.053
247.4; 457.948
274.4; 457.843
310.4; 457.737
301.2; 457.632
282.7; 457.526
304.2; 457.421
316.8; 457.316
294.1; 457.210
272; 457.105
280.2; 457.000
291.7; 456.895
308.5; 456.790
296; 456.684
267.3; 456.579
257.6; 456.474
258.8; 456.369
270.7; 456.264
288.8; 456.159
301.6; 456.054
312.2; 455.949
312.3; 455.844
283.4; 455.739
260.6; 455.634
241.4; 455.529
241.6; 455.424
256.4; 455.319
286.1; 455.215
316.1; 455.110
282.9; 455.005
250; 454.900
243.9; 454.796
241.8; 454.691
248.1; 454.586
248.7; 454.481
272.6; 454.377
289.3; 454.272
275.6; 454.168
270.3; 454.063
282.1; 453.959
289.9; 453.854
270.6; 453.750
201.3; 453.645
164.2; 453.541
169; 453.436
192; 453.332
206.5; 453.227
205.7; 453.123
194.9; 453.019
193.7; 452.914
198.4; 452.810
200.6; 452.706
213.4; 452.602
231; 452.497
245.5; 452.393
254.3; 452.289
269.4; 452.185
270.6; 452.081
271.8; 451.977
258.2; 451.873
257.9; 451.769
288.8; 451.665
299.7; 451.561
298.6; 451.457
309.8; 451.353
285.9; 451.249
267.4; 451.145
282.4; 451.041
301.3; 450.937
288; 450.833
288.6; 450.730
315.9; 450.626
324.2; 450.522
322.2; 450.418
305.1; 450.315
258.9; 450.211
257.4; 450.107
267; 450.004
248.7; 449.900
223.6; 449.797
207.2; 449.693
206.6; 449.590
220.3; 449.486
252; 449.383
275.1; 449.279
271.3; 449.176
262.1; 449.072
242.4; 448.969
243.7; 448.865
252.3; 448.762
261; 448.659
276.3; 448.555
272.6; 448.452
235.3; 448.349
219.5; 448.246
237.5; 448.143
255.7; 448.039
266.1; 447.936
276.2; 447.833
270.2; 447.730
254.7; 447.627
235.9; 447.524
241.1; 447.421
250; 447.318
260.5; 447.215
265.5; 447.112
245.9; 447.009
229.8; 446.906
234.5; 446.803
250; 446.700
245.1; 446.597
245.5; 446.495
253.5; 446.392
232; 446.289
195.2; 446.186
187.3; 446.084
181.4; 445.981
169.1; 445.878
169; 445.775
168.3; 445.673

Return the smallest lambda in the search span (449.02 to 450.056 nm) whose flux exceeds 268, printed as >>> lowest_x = 449.176 nm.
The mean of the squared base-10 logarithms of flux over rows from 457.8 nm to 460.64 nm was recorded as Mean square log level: 5.89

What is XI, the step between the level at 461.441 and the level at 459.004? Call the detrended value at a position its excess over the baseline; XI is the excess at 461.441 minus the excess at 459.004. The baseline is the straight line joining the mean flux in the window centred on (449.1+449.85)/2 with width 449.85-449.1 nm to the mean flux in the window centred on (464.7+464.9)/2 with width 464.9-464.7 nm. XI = -12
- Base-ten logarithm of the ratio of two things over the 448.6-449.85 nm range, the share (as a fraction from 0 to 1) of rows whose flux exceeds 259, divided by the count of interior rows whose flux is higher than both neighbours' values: -0.48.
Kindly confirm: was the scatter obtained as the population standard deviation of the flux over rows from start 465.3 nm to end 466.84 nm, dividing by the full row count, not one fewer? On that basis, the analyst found 31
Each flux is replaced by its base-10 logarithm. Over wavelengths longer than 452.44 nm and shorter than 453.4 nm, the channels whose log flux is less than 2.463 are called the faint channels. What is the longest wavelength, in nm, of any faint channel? 453.332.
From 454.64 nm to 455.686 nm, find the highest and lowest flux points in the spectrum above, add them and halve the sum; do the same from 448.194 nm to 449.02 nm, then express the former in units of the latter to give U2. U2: 1.12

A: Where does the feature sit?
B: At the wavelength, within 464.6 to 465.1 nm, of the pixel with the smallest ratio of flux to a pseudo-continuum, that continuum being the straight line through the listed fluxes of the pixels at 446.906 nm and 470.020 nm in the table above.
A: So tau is 464.640 nm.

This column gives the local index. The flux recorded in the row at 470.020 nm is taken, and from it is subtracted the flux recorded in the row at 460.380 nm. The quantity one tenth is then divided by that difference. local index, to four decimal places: 0.0019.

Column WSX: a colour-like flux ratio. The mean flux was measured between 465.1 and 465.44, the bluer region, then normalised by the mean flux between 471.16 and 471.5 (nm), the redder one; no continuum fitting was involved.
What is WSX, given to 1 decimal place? 0.9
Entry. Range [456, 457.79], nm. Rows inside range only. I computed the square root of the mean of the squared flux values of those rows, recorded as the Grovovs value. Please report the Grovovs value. 289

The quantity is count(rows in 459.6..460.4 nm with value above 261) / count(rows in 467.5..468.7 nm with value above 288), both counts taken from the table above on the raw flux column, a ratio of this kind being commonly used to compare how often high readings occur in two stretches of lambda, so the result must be 1.0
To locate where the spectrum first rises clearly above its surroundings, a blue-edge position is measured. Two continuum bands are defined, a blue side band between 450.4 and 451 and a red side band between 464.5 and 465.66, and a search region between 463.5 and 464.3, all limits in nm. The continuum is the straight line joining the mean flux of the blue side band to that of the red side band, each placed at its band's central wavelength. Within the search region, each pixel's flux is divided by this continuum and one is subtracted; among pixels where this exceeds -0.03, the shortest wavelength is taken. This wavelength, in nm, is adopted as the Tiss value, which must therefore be 463.571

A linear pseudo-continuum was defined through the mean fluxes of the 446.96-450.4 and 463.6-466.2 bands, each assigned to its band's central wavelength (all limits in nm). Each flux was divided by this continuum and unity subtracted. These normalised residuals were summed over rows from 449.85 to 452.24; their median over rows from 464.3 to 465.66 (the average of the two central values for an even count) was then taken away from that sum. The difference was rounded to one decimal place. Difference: 2.5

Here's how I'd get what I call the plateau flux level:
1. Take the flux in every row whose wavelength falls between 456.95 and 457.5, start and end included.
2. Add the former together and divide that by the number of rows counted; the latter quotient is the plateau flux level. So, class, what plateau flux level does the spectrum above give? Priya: 293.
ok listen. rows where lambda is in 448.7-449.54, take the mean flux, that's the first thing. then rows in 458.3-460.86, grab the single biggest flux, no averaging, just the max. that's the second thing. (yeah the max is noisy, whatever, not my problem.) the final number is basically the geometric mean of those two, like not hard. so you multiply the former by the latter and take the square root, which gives 279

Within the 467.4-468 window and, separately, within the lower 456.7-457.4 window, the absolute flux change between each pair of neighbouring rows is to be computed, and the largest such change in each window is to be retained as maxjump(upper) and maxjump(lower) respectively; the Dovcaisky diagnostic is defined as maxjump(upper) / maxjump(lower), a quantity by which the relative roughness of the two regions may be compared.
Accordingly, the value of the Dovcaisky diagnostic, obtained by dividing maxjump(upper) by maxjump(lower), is 1.2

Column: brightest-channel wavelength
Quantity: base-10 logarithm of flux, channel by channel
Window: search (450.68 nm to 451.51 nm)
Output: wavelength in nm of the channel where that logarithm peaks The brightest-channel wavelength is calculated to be 451.353 nm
